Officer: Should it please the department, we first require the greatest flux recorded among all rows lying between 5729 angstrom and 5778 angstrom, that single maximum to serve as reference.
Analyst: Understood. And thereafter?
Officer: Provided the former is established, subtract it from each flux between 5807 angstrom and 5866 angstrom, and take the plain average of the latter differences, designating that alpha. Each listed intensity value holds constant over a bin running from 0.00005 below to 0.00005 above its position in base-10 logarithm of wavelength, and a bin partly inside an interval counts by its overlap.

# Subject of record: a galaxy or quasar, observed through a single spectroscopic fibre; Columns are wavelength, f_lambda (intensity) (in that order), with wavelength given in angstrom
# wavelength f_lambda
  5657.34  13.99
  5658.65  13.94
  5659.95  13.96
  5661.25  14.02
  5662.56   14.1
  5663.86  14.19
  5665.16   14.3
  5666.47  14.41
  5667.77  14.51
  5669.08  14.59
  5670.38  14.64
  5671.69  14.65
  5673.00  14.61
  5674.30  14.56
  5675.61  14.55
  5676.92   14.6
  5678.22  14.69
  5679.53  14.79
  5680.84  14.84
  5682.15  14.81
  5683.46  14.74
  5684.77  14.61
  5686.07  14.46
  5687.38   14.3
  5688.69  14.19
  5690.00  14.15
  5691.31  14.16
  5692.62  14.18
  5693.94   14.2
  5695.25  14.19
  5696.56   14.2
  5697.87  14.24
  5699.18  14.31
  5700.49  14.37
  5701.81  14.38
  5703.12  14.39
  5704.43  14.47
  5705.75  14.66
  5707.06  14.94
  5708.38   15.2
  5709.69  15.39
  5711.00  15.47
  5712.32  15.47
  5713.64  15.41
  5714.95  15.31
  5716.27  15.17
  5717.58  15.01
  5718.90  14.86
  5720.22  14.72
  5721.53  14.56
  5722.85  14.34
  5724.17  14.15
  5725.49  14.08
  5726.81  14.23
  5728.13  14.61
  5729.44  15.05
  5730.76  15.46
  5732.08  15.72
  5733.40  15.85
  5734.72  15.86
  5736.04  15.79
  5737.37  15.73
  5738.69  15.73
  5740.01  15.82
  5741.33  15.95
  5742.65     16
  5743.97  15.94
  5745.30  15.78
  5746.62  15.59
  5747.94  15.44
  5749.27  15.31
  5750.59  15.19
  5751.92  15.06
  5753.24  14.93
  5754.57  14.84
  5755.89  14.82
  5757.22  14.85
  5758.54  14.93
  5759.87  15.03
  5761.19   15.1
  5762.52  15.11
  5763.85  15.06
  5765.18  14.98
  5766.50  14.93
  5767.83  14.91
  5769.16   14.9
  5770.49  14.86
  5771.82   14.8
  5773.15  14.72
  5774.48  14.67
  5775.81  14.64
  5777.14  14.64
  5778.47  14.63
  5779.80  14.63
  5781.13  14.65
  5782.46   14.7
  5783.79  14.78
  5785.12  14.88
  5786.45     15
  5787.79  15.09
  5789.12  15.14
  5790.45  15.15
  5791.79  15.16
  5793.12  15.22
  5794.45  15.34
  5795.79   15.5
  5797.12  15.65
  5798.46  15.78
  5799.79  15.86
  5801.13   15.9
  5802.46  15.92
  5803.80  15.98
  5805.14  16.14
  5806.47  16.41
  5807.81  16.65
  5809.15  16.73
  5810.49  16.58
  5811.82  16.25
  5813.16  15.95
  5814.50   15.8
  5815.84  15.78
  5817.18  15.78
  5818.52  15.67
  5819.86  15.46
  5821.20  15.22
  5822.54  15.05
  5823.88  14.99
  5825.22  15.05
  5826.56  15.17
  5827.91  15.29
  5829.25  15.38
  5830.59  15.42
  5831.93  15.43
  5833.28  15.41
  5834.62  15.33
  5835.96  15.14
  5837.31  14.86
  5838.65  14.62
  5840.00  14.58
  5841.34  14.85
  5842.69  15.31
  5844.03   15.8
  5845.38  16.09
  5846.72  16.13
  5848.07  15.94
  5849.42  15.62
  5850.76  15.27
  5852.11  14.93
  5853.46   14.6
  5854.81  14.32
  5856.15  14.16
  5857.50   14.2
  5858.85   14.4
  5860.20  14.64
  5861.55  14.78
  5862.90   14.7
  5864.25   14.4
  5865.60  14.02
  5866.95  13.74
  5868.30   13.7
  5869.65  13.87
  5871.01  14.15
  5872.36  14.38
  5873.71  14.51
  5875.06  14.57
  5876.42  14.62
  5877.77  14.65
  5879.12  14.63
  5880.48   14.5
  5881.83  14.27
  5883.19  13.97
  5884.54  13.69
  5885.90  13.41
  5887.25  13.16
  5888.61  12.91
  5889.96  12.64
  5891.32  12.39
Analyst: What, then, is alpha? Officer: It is -0.73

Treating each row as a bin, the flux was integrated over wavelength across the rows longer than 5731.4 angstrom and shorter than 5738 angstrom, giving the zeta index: 104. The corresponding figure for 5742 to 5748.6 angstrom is 104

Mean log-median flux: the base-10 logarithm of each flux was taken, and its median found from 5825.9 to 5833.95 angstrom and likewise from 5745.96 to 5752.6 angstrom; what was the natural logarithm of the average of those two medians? 0.171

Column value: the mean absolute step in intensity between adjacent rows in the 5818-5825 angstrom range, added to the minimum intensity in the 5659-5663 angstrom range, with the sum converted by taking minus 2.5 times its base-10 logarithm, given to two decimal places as -2.88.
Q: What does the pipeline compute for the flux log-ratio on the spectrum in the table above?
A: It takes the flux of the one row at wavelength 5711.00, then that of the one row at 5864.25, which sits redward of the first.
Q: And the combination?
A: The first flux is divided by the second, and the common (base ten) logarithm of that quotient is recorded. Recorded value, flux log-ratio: 0.031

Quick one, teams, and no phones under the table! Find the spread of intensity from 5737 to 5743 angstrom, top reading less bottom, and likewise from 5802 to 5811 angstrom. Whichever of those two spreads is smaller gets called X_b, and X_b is 0.27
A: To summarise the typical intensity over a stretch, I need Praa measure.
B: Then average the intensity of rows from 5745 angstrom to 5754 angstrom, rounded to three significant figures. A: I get 15.3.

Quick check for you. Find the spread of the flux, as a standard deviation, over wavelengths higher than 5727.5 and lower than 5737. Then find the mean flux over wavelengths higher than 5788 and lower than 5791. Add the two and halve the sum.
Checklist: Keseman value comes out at 7.8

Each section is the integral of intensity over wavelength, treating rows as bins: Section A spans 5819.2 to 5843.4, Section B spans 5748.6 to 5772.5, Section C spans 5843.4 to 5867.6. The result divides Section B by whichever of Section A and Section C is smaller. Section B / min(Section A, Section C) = 0.99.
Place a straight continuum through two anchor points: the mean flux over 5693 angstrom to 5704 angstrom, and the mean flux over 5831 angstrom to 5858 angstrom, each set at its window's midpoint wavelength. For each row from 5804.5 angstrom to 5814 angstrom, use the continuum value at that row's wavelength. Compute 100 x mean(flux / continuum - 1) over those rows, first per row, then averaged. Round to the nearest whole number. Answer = 10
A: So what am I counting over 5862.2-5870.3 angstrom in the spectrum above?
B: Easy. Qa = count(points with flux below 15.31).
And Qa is 6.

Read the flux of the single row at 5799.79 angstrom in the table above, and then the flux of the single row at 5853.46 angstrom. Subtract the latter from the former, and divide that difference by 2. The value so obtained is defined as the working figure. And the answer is 0.63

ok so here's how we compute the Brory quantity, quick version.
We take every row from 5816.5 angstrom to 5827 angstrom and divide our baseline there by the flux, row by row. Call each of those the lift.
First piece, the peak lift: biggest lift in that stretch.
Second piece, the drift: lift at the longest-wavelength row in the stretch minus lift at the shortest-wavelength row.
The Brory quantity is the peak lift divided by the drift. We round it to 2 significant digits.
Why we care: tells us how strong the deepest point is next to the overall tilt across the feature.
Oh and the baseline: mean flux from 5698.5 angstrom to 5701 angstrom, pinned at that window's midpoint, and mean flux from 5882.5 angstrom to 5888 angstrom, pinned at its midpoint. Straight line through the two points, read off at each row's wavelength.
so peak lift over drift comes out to 28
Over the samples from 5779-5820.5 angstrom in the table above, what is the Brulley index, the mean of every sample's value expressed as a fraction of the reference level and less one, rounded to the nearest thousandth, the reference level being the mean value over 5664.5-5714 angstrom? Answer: 0.069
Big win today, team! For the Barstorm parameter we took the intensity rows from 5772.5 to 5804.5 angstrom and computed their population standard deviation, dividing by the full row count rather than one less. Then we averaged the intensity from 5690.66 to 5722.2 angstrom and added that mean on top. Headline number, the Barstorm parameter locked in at 15.2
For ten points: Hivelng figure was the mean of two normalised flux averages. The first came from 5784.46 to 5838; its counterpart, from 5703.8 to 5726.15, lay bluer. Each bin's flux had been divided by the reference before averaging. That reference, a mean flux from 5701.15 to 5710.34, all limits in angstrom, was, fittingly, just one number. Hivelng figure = 1.03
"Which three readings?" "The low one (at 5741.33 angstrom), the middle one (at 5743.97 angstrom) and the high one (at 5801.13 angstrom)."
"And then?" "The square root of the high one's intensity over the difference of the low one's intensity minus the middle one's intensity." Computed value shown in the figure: 39.9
